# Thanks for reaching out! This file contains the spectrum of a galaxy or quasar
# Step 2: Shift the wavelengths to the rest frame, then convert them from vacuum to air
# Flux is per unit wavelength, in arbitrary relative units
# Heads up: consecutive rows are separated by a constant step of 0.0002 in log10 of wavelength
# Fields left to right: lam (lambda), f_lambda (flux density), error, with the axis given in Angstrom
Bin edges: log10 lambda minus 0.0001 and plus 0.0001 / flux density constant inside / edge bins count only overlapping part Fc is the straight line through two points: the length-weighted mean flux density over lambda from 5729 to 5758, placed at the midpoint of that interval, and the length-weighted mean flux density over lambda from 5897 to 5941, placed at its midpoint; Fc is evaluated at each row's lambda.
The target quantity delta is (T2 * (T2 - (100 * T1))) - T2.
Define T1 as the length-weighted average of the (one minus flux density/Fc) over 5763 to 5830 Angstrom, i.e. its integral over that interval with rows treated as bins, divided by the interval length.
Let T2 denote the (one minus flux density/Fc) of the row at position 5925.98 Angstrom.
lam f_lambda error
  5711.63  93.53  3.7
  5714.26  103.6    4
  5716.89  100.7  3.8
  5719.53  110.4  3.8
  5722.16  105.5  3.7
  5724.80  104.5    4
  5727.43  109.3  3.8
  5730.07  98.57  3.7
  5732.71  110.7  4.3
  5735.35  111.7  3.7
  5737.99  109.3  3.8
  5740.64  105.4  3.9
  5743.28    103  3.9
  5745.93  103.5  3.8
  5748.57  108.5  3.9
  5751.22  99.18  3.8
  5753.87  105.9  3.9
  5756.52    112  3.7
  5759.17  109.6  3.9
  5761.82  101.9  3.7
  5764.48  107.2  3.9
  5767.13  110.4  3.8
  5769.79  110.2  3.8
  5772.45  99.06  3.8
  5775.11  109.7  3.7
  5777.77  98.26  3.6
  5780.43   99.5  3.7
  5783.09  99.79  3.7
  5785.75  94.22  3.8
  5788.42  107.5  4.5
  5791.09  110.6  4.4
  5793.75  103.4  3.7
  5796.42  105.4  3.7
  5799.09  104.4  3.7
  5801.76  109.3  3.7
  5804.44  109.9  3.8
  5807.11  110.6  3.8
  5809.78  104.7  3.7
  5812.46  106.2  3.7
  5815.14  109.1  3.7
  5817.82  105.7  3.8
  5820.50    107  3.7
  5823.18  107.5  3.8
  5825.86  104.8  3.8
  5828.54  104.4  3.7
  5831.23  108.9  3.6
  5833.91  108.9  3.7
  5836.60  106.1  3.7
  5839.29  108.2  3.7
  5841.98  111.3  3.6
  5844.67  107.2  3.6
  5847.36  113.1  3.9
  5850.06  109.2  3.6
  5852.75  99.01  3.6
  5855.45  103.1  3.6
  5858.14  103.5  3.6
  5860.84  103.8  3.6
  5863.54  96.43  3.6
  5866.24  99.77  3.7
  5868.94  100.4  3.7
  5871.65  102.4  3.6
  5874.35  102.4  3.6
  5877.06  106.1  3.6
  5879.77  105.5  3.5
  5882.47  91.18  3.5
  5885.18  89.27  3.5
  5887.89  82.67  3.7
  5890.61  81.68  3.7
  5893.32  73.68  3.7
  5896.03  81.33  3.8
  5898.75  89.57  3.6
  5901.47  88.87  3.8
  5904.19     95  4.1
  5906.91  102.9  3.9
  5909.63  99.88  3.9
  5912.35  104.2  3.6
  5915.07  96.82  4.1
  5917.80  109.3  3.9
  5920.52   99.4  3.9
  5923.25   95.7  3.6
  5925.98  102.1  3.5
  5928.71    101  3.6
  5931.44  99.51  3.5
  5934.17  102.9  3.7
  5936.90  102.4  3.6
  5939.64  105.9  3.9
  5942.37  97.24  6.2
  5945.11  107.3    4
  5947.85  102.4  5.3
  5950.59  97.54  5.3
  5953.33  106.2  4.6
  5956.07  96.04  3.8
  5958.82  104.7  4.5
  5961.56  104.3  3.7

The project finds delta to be -0.01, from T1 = -0.013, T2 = -0.03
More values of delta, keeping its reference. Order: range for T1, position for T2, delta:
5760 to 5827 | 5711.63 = 0.03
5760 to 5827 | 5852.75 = 0.00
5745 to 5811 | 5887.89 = -0.07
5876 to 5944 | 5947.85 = 0.19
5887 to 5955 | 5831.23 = 0.20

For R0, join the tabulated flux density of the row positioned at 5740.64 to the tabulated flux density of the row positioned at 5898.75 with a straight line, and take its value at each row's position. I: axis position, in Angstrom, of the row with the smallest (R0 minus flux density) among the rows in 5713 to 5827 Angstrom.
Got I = 5807.11 Angstrom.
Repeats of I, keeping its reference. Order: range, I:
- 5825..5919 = 5917.80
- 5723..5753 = 5735.35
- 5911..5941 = 5917.80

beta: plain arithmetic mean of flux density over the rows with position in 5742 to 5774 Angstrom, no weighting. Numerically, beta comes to 106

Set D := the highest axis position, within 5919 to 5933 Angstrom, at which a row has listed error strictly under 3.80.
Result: 5931.44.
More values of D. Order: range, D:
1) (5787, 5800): 5799.09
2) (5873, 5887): 5885.18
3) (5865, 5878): 5877.06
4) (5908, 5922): 5912.35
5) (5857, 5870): 5868.94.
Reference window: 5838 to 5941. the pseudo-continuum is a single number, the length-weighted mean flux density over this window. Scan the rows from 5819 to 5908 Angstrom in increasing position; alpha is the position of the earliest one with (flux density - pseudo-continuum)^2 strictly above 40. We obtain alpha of 5820.50 Angstrom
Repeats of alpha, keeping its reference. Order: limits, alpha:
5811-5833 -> 5812.46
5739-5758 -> 5748.57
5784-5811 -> 5788.42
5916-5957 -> 5917.80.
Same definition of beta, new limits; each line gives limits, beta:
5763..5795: 104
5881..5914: 90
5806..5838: 107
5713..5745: 106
